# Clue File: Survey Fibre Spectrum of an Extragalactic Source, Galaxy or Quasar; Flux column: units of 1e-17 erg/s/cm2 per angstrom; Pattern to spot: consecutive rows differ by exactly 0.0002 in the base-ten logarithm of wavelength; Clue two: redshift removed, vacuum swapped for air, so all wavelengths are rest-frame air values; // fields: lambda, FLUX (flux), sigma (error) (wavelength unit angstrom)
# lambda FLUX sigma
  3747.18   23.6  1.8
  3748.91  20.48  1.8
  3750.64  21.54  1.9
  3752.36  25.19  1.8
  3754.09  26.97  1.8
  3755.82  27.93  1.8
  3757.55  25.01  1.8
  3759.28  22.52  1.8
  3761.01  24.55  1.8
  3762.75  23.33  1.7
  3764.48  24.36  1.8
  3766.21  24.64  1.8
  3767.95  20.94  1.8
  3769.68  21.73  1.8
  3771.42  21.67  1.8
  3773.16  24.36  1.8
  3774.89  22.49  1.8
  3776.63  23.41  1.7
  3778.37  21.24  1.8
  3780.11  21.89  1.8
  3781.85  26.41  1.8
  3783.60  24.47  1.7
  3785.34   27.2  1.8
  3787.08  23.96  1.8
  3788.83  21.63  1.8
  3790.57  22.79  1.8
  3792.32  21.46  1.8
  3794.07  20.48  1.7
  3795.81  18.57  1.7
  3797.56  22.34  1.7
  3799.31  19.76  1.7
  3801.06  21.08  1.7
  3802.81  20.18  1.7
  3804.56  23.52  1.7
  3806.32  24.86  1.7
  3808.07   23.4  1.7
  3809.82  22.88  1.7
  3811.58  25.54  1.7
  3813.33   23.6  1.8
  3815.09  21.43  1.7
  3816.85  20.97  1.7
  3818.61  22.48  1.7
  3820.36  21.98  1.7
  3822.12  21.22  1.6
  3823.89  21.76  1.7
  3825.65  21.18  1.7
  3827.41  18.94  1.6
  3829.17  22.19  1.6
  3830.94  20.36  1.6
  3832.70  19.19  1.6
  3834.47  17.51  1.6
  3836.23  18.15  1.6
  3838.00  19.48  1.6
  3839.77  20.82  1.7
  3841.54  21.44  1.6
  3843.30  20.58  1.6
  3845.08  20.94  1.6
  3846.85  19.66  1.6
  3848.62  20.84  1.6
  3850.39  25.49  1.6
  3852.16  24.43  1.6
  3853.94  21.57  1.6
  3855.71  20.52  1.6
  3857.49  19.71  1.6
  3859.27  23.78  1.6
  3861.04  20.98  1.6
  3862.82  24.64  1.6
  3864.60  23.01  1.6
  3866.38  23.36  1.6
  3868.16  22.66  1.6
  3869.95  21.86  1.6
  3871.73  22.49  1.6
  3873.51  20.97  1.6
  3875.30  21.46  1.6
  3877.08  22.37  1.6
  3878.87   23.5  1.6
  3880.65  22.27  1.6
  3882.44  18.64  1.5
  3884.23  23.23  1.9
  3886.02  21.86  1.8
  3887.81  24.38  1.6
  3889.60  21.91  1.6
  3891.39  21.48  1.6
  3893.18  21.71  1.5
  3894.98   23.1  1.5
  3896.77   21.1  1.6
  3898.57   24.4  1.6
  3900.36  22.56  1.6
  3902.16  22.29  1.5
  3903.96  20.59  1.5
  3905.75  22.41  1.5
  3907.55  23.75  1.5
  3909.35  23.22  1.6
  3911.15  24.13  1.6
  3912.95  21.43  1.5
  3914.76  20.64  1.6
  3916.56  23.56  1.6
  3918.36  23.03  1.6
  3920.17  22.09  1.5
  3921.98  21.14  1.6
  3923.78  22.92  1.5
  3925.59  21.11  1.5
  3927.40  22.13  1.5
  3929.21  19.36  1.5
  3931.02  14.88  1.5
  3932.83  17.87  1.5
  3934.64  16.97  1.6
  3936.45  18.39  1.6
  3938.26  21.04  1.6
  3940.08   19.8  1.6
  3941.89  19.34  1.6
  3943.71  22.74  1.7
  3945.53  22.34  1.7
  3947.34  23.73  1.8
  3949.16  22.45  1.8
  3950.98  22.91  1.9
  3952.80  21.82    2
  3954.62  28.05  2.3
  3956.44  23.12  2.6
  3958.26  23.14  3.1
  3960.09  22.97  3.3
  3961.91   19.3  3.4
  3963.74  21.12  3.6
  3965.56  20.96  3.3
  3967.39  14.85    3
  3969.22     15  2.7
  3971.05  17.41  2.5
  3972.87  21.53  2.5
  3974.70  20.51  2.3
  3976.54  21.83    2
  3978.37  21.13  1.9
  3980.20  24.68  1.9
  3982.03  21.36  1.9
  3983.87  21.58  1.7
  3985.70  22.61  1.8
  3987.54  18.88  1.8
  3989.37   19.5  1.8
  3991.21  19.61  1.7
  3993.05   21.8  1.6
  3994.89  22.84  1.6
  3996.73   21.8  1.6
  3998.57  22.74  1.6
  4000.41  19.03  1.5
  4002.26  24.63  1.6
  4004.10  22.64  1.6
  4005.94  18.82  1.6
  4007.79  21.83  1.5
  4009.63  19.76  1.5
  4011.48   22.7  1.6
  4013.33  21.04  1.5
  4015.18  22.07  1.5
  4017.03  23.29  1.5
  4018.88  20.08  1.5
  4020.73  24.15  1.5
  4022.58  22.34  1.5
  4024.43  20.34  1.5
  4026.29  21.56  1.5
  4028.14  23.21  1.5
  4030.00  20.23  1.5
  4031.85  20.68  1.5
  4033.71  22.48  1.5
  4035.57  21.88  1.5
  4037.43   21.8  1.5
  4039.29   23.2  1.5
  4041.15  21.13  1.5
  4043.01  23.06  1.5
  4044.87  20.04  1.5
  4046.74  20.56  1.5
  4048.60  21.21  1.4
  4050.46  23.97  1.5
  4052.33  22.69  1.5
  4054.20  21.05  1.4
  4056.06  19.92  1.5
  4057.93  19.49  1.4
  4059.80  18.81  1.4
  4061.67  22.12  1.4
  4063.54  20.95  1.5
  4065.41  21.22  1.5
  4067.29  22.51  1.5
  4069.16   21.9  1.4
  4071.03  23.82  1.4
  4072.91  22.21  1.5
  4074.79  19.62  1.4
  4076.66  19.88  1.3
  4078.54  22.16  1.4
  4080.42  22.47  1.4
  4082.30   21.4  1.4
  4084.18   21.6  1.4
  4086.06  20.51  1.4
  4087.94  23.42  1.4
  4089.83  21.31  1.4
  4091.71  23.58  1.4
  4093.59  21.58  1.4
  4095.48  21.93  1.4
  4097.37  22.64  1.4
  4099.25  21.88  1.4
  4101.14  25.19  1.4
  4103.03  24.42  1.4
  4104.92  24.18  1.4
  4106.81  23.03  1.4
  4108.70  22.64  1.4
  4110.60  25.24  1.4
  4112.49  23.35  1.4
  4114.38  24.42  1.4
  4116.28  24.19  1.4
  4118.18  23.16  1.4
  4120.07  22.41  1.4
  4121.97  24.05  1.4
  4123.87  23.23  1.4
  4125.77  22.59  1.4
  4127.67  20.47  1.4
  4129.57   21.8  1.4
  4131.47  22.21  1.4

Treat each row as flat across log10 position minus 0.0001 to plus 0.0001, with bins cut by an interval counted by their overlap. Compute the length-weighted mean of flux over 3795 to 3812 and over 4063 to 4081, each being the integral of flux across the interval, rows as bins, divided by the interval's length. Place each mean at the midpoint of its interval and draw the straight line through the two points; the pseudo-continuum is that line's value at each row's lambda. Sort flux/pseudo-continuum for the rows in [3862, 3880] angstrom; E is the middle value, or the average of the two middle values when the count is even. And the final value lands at 1.03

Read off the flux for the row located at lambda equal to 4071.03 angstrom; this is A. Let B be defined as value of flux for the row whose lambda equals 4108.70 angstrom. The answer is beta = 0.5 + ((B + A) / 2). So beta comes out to 23.7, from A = 23.82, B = 22.64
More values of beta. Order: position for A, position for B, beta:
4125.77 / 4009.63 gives 21.7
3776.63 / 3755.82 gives 26.2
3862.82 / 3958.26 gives 24.4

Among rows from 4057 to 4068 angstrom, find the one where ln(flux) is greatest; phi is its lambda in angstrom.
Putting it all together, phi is 4067.29 angstrom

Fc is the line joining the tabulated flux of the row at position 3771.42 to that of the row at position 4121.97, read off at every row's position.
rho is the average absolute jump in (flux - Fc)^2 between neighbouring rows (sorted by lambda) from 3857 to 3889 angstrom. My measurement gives 3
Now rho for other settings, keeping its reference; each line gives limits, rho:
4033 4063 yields 6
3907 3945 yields 9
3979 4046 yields 7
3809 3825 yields 3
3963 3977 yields 19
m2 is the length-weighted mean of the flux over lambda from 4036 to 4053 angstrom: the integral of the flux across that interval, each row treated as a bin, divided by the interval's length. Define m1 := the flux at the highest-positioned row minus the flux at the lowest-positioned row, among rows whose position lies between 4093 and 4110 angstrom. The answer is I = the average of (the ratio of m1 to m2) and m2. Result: 11.0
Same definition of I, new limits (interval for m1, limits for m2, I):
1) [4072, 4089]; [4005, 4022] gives 10.8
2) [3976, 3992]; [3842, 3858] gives 10.7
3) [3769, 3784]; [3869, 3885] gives 11.0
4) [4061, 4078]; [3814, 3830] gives 10.6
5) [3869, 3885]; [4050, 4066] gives 10.6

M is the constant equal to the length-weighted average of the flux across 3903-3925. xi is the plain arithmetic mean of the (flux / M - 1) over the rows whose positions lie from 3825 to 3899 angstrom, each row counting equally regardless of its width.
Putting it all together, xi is -0.034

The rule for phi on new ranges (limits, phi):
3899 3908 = 3907.55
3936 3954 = 3947.34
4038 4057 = 4050.46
